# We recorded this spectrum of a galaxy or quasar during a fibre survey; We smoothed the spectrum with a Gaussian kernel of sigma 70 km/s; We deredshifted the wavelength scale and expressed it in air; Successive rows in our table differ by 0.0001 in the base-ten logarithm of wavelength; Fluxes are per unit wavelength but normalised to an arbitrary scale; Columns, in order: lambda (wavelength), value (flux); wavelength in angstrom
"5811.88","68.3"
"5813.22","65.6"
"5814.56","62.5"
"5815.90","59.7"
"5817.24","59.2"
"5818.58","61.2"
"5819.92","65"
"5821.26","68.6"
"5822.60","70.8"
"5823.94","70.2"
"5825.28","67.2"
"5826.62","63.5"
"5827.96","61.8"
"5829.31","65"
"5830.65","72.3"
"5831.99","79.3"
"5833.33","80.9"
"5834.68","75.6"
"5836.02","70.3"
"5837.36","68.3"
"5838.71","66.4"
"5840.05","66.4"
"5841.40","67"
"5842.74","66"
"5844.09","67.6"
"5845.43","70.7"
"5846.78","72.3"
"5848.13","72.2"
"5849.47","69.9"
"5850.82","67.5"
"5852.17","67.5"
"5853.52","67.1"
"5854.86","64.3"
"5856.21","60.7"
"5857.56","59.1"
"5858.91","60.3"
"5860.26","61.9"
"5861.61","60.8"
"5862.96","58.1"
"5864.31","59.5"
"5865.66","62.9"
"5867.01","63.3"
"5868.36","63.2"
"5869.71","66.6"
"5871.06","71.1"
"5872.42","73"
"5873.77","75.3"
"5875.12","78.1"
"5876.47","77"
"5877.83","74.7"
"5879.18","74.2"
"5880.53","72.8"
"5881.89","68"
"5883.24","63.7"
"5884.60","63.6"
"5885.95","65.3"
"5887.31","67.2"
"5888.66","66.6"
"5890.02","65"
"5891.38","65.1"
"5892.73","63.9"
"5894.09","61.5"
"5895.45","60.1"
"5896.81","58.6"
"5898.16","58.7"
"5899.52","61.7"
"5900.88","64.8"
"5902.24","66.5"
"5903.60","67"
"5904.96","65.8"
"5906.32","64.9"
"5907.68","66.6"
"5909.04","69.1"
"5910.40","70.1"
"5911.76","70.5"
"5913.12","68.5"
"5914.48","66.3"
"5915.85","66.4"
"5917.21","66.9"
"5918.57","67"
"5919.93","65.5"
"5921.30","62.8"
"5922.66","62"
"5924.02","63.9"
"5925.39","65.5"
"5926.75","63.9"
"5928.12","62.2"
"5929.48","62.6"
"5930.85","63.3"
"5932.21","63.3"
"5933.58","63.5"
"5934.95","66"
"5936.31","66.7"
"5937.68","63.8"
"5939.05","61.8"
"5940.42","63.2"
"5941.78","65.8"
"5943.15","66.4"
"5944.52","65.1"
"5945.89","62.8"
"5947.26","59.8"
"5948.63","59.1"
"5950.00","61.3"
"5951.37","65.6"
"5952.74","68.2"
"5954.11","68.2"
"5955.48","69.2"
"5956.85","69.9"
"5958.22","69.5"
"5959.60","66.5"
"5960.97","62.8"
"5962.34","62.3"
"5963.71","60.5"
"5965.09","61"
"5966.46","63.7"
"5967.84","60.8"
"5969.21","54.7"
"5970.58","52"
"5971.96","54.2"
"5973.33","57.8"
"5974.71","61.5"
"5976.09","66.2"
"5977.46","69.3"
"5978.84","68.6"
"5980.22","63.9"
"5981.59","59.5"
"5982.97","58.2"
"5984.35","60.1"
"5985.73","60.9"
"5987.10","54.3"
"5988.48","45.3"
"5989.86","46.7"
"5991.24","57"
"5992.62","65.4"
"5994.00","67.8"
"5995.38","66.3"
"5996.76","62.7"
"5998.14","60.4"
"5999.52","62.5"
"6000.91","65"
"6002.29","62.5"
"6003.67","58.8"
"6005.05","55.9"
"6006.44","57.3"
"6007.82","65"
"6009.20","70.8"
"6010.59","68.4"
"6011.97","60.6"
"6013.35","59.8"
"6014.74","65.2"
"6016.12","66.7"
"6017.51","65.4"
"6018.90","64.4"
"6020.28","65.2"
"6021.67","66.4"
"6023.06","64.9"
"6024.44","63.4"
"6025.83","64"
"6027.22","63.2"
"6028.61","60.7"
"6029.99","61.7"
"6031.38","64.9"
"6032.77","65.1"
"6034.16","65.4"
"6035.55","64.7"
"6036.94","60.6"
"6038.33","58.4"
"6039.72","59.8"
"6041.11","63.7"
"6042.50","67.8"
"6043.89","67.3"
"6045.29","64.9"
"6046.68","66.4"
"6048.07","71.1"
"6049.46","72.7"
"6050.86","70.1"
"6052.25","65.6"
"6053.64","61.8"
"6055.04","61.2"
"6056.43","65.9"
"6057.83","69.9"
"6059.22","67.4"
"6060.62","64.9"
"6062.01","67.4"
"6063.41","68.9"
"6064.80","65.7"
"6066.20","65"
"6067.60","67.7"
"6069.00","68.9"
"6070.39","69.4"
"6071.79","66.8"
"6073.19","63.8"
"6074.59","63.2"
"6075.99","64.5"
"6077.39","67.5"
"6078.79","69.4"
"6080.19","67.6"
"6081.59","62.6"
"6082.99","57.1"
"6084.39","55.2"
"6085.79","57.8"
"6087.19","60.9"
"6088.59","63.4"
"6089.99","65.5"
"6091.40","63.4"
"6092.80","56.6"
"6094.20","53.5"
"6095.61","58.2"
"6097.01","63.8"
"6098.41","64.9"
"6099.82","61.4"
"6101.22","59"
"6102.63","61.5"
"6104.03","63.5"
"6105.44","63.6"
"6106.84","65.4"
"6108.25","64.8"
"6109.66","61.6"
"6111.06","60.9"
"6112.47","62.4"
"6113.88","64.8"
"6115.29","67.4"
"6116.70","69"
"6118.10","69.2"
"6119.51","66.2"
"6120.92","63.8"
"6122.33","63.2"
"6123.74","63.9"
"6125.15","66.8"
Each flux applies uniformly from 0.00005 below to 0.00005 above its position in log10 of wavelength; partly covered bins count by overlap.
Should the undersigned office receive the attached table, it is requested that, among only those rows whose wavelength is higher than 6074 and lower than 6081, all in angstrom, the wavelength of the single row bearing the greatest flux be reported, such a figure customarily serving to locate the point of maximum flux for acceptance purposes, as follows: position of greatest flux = 6078.79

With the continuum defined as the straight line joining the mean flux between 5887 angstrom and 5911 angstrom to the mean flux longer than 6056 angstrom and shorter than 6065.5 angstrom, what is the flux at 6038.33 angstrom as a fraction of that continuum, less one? -0.13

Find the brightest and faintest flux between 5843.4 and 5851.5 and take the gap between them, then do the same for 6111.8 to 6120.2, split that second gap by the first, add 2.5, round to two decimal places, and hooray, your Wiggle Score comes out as 3.92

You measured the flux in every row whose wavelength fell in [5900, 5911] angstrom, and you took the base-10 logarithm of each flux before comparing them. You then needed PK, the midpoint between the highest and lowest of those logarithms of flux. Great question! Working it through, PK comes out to 1.83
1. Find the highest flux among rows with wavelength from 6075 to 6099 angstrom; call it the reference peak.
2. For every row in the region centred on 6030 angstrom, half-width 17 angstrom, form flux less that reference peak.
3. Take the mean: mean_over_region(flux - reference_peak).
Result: -5.4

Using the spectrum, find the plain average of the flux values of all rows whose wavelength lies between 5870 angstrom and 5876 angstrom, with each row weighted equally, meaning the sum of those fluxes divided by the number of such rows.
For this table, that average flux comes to 74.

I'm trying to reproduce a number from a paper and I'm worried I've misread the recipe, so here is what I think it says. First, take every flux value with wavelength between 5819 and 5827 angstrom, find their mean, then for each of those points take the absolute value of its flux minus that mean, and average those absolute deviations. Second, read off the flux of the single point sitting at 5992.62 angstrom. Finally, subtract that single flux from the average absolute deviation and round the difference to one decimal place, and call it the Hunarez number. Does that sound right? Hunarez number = -63.1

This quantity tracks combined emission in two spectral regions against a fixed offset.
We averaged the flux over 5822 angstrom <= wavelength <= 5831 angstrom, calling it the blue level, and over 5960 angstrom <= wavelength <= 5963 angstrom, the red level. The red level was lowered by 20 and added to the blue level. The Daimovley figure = 110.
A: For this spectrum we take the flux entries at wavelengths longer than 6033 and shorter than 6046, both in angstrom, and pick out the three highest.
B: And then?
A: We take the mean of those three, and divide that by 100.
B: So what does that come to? 0.668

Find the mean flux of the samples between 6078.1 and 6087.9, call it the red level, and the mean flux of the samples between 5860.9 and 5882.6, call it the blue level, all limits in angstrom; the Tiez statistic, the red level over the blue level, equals 0.90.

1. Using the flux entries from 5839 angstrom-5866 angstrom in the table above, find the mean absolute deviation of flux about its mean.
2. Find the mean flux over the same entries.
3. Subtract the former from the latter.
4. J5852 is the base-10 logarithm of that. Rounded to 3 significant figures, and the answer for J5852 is 1.79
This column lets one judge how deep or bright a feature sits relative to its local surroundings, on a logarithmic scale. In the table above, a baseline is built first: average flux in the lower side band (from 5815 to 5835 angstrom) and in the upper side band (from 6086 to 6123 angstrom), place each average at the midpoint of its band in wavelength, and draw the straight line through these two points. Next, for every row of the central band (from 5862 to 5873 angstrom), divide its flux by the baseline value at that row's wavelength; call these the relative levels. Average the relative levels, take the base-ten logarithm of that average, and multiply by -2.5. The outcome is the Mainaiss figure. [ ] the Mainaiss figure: 0.042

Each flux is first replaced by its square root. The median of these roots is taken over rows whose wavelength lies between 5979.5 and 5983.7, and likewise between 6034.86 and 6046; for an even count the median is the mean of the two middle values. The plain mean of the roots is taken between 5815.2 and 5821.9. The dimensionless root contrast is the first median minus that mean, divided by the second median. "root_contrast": -0.025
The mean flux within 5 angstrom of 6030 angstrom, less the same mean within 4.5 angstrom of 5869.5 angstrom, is -4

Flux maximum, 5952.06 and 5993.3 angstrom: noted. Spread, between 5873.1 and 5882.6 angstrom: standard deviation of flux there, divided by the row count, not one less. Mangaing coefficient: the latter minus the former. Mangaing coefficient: -67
